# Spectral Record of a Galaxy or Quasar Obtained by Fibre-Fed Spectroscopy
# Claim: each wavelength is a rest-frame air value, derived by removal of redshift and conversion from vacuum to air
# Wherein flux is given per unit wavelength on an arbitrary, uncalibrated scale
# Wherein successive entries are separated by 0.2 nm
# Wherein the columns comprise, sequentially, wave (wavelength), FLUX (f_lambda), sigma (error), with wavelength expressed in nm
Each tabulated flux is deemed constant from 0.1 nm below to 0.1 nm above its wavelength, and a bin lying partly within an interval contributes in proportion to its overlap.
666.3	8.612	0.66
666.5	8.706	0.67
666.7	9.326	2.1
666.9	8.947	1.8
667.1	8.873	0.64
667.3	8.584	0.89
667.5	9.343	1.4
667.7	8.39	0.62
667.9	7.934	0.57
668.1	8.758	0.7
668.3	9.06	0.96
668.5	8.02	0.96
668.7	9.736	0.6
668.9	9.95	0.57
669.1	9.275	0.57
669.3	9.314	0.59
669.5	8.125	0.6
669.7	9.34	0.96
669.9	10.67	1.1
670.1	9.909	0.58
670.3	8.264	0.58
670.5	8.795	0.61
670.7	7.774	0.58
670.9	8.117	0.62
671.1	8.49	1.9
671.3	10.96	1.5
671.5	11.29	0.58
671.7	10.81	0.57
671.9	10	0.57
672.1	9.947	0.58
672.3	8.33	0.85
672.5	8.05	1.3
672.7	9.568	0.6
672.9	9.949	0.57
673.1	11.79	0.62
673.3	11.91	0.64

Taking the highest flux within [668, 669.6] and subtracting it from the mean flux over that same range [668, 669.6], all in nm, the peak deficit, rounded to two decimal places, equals -0.92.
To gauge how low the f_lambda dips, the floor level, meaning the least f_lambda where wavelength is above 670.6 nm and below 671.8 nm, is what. 7.774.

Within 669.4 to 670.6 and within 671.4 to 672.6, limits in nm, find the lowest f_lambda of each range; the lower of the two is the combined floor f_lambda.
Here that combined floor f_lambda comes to 8.05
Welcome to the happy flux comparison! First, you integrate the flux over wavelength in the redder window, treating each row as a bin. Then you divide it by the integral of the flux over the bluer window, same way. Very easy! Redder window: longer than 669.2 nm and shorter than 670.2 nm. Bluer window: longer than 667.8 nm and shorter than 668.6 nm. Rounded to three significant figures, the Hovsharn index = 1.40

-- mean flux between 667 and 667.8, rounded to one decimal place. 8.8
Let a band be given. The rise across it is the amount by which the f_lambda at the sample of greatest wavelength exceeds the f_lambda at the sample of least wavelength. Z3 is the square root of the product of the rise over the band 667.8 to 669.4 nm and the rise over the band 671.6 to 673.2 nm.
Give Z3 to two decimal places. 1.16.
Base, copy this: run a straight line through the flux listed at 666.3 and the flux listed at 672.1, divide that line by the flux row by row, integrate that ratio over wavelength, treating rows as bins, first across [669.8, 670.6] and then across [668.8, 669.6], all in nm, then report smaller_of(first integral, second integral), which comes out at 0.81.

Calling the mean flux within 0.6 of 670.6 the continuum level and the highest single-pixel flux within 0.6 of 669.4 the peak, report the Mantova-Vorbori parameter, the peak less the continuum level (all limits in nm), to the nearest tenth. 2.1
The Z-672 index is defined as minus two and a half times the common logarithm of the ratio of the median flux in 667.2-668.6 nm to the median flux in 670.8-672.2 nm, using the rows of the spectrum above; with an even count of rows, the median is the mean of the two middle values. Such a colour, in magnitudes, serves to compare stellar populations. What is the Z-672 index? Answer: 0.17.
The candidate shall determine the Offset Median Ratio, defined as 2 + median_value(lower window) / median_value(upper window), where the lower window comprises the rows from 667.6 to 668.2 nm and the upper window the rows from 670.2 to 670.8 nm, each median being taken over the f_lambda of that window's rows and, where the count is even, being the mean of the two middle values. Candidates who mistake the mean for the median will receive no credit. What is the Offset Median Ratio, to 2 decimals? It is 3.02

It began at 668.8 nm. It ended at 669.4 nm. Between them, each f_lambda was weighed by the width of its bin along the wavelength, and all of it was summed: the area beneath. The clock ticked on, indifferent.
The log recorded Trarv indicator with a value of 5.71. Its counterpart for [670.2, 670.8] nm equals 4.97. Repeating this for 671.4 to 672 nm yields 6.42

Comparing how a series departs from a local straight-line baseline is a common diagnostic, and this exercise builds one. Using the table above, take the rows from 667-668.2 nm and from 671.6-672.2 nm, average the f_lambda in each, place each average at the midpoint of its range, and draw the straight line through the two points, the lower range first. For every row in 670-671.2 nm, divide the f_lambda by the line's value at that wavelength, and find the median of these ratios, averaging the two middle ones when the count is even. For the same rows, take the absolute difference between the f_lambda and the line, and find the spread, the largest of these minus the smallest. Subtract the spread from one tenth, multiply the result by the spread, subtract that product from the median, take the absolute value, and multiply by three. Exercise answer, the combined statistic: 11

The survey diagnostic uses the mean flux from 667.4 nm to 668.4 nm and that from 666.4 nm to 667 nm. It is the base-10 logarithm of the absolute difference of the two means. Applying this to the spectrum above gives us -0.53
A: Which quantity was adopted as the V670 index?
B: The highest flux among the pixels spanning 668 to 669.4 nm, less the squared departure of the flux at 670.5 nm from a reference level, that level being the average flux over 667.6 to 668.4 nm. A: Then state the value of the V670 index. 9.9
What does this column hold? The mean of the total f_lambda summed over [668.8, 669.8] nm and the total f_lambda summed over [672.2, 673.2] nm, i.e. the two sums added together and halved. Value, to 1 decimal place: 46.8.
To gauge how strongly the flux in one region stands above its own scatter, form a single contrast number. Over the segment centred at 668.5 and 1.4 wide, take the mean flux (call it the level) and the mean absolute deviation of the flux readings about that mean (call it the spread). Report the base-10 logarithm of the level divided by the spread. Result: 1.16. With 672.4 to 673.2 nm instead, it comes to 0.98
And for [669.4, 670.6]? 1.07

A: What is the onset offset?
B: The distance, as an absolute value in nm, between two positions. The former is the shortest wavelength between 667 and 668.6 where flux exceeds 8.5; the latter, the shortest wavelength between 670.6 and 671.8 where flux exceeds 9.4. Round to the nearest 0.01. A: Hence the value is 4.20 nm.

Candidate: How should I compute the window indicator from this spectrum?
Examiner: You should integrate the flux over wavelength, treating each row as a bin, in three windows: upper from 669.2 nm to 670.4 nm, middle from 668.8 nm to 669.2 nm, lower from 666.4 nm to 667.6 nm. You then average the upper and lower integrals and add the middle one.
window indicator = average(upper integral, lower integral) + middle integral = 14.8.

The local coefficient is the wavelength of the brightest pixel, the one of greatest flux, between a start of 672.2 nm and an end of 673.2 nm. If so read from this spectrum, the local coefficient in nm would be 673.1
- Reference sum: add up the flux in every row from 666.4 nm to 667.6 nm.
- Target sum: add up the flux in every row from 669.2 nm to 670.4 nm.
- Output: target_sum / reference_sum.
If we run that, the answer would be 1.0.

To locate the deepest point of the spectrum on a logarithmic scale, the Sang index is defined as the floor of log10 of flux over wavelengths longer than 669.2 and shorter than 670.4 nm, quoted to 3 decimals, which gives 0.910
